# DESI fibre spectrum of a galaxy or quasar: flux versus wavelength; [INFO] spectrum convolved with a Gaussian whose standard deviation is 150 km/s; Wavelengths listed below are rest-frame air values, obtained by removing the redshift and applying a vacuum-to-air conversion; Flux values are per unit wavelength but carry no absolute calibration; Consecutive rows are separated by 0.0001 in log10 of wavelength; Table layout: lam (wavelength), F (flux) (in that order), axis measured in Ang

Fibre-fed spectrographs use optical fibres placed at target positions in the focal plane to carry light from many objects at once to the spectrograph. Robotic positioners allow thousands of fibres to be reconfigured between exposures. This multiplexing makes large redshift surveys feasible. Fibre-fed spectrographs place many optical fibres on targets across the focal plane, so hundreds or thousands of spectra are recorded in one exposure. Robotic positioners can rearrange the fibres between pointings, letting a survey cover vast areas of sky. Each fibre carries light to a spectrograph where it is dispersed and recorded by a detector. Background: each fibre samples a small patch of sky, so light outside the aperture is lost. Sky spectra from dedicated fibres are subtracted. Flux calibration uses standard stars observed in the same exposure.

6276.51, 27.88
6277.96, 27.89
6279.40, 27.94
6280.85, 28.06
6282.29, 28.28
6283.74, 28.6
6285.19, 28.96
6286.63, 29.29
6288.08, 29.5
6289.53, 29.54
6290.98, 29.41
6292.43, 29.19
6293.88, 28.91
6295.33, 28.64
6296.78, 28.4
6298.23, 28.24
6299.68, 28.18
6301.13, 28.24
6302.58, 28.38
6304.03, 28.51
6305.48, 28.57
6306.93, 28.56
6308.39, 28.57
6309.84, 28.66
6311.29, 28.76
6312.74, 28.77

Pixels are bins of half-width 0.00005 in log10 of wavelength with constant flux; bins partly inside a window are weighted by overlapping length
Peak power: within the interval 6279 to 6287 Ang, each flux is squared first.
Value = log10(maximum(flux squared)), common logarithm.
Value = 2.93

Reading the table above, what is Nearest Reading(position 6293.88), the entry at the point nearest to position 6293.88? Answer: 28.91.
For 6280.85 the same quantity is 28.06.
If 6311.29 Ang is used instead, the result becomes 28.76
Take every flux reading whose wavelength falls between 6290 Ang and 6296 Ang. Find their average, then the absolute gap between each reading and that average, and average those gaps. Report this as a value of 0.26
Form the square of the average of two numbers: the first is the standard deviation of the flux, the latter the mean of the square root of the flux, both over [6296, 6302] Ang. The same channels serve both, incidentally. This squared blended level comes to 7.3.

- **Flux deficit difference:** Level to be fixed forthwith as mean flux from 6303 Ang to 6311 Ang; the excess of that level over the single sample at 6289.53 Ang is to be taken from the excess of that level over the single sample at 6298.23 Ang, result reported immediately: 1.3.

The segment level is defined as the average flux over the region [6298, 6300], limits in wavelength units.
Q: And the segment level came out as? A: 28.2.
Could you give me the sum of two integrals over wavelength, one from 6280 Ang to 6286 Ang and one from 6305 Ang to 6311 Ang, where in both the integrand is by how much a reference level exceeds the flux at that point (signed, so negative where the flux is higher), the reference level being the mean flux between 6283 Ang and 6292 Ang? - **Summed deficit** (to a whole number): 8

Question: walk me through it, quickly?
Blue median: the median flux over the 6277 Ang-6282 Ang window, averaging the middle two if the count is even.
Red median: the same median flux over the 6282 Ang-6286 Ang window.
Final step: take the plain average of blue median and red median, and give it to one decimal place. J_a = 28.3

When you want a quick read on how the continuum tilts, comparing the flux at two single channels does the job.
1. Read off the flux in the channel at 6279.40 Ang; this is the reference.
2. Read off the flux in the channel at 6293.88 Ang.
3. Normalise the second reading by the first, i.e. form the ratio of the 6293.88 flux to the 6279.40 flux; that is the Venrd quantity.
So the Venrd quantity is 1.03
